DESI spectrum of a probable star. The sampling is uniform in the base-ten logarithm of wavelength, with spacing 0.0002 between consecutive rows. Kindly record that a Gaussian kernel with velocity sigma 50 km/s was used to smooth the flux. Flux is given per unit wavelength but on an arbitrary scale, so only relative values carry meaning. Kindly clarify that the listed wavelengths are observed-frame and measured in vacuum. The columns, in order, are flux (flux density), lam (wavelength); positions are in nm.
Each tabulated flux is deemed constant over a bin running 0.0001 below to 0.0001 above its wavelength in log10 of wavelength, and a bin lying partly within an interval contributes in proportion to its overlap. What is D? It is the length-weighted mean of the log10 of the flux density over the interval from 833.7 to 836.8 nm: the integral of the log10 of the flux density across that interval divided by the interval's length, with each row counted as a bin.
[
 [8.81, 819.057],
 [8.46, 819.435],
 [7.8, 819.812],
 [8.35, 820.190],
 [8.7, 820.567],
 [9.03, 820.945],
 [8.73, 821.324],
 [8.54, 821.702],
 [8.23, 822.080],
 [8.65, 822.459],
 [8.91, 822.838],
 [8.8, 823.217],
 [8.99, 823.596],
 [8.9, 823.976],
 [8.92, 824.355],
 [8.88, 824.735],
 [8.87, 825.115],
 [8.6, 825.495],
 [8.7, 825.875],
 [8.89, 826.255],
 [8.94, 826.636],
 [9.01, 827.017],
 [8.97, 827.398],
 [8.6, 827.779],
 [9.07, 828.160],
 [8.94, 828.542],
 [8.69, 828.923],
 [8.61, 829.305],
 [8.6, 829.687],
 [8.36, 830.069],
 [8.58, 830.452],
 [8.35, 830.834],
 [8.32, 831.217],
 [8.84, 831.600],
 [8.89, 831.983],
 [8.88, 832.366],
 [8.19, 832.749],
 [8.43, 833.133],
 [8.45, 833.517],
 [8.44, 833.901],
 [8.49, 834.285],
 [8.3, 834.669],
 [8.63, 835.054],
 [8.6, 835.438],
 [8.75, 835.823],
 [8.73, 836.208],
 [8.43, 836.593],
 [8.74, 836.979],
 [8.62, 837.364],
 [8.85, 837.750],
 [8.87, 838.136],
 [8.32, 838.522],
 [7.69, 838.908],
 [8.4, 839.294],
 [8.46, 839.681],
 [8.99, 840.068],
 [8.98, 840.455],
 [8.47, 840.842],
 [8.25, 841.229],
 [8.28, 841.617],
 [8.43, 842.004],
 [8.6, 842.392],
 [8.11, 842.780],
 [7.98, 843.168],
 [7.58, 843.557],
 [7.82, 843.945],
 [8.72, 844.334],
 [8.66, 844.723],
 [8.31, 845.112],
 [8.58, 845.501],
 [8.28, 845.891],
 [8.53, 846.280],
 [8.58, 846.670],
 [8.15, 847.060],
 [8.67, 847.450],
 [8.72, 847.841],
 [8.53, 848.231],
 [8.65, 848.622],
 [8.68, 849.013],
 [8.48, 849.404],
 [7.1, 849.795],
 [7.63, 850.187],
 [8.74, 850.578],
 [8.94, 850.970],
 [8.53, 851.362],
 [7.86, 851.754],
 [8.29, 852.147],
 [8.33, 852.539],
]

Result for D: 0.932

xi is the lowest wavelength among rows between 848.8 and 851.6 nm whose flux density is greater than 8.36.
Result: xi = 849.013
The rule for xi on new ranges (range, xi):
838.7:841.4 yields 839.294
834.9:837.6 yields 835.054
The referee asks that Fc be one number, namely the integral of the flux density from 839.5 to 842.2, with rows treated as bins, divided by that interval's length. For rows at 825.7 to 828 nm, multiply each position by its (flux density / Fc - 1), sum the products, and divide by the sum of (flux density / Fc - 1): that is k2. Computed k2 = 826.81 nm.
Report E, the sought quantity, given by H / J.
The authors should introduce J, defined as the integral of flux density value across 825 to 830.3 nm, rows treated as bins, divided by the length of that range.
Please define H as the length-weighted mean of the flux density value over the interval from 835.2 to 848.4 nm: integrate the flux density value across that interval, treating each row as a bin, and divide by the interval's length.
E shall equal 0.965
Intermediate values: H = 8.46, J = 8.77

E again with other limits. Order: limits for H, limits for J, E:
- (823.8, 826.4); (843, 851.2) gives 1.057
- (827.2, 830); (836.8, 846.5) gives 1.041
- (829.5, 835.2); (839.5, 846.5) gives 1.015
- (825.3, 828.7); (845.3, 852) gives 1.056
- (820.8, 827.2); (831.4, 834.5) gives 1.026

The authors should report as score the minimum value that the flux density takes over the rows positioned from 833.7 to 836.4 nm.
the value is 8.3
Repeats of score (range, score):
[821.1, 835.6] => 8.19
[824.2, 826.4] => 8.6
